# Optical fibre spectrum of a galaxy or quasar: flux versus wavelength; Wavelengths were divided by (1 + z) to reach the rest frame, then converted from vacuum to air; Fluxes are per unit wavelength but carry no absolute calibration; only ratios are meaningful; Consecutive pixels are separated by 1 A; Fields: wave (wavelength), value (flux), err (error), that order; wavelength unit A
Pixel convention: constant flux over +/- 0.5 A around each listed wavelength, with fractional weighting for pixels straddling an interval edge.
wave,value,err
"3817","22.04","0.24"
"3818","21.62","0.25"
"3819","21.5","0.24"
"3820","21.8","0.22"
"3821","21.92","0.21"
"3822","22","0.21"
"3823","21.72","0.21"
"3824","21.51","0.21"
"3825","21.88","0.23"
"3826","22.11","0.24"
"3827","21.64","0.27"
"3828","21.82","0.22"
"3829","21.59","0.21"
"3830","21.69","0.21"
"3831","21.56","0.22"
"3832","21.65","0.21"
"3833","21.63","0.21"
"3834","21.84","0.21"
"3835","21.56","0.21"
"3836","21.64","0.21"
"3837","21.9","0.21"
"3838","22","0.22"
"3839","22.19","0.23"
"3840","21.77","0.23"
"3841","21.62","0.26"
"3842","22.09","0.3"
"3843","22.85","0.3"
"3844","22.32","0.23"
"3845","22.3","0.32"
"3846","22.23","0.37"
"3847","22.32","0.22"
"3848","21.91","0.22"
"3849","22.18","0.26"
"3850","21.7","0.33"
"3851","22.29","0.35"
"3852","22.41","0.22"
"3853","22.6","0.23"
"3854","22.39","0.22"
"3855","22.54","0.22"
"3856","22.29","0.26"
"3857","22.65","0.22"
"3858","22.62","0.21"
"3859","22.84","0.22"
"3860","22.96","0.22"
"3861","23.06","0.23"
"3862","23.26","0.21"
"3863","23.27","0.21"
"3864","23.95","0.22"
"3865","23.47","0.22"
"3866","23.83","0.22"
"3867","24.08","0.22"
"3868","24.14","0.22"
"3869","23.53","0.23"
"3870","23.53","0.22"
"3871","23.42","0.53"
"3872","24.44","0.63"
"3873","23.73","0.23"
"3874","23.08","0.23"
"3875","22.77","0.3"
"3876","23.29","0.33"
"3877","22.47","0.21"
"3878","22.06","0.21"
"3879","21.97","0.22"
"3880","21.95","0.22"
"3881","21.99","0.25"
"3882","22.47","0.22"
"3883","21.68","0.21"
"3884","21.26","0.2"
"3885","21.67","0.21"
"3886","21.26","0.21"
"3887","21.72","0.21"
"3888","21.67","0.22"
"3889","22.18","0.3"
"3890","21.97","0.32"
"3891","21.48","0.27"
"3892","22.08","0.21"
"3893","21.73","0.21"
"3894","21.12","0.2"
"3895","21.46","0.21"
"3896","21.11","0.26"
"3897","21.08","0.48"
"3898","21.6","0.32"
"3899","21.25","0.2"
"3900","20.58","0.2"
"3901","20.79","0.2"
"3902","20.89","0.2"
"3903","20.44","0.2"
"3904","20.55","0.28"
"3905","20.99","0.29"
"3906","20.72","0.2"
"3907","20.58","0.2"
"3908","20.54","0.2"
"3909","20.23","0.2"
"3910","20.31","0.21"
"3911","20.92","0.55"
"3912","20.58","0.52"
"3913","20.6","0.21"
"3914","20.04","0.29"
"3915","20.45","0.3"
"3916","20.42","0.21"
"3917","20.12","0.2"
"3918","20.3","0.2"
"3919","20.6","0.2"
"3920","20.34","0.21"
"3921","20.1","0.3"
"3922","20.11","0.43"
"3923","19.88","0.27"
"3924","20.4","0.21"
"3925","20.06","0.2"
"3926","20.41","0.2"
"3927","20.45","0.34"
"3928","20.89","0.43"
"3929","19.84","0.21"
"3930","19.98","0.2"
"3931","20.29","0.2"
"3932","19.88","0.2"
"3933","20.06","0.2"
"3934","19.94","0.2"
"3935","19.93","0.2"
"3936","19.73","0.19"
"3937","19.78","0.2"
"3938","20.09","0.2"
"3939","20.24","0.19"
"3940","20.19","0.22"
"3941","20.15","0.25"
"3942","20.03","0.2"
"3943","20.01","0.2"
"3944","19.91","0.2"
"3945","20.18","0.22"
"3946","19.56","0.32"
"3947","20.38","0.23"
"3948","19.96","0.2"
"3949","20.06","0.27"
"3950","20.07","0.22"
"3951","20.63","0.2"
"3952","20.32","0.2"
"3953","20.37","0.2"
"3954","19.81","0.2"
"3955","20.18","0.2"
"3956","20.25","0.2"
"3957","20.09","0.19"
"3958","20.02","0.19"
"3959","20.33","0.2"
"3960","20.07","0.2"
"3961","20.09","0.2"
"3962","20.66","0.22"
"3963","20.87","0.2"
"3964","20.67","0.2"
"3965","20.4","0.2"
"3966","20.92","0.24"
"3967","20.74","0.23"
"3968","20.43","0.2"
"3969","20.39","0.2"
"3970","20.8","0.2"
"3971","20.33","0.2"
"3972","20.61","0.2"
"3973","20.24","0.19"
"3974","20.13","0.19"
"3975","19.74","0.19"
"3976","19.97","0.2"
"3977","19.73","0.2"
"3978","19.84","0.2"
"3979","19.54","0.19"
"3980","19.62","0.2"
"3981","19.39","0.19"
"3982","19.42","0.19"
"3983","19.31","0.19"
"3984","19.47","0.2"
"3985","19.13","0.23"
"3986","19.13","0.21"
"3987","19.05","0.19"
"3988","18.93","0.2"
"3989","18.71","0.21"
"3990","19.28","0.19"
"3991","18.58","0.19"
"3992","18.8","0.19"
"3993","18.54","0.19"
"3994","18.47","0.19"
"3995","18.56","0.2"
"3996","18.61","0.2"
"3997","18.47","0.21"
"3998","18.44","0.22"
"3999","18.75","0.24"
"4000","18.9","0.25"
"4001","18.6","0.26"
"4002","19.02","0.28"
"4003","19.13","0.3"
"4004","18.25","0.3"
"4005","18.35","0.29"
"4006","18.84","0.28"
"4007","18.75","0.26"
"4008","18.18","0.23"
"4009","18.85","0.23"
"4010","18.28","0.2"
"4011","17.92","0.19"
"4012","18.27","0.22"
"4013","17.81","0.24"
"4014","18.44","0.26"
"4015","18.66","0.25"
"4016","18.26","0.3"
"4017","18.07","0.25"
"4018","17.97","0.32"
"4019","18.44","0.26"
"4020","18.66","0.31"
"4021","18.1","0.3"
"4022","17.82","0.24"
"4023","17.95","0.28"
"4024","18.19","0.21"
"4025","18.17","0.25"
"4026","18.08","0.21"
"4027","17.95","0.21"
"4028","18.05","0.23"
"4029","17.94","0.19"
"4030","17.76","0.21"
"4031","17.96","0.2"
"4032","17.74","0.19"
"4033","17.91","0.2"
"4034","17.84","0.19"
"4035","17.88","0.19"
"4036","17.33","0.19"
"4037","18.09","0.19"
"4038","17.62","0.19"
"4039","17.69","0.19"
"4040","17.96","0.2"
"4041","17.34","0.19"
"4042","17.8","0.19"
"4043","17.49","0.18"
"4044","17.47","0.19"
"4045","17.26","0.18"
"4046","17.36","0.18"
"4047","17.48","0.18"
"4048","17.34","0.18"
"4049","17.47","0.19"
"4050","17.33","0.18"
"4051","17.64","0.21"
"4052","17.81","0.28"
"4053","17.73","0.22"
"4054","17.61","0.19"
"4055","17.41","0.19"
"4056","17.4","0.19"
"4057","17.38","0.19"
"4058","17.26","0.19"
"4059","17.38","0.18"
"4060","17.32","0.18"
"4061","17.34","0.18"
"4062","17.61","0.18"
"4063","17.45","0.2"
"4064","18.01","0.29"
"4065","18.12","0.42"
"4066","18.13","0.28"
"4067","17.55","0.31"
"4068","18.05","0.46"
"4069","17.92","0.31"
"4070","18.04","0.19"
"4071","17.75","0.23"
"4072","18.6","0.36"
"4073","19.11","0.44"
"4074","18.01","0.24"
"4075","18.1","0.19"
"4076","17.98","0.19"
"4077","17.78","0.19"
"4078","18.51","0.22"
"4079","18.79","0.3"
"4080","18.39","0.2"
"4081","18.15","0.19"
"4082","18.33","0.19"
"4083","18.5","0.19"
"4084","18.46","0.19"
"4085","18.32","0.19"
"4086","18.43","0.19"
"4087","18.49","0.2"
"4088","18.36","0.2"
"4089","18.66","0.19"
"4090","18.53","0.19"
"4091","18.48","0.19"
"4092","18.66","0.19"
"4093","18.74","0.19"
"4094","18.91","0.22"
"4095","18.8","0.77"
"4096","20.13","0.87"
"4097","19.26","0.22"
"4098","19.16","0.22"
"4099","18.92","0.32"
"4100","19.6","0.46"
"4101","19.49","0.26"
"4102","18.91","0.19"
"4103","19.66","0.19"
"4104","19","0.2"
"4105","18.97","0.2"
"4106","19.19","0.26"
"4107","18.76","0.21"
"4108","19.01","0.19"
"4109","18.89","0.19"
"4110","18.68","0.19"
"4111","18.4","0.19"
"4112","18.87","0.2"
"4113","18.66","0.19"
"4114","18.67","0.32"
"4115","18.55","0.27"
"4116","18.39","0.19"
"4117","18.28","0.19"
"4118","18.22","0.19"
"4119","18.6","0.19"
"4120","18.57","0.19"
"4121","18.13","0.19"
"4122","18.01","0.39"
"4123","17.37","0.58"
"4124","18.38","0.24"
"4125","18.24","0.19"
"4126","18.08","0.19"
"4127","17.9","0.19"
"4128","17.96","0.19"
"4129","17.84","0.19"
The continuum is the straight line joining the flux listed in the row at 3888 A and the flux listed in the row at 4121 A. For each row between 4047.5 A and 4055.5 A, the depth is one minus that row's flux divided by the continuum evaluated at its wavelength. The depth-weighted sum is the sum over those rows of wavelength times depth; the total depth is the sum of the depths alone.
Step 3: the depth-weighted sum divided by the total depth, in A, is 4051.4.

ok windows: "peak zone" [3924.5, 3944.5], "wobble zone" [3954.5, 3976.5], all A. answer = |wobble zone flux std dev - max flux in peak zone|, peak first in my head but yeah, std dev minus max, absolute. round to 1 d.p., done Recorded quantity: 20.6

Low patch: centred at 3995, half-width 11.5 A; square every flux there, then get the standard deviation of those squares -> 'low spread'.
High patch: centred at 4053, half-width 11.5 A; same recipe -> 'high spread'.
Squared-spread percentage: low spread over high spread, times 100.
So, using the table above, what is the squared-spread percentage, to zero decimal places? 175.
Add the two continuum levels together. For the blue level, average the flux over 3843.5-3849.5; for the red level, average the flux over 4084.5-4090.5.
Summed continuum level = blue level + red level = 41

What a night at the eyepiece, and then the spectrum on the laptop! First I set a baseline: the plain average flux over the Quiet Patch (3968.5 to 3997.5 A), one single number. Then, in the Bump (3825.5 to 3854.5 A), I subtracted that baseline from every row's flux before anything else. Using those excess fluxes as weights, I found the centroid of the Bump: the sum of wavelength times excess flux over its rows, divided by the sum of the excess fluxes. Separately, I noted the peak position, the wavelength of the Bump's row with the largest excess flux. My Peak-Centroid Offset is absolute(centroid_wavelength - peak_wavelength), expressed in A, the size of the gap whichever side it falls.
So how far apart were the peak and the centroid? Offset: 2.3 A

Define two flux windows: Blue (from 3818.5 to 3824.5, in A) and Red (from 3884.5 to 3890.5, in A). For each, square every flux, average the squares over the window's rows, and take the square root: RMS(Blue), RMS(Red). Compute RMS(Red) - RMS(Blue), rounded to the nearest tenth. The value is 0.0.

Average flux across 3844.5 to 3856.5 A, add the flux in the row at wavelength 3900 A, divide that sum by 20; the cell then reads 2.14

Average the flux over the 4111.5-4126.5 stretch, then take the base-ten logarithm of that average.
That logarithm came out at 1.26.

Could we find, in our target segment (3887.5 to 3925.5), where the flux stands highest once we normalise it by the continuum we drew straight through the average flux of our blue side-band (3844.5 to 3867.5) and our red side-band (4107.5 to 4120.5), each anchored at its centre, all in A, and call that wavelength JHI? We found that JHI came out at 3889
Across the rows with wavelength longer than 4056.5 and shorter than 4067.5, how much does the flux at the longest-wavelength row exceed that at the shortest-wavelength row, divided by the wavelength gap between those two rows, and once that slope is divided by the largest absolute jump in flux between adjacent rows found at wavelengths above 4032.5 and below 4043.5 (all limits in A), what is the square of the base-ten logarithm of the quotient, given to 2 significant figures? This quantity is 2.7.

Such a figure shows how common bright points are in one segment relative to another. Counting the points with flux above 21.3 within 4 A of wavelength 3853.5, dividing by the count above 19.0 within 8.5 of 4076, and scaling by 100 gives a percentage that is 800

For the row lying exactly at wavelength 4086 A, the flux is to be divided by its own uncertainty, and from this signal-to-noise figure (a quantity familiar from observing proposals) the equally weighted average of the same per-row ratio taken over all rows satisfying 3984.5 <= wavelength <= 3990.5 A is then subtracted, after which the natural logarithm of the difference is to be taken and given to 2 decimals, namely 1.31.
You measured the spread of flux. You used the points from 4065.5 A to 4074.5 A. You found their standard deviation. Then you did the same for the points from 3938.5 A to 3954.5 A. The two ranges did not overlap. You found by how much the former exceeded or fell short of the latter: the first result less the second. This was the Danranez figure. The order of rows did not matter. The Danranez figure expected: 0.2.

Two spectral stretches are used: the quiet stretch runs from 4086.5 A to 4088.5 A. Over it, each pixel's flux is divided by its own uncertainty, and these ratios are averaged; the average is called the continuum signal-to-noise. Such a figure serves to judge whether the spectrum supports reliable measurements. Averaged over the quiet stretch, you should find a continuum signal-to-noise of 92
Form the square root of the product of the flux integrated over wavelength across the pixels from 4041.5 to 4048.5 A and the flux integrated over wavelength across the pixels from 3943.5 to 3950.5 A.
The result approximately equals 131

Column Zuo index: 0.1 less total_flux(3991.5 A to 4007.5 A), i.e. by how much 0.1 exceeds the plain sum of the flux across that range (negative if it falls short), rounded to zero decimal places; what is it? -298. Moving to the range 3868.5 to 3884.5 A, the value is -364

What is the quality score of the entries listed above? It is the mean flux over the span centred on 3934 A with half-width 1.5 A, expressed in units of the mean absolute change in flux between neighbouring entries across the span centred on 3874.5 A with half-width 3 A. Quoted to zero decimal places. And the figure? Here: 33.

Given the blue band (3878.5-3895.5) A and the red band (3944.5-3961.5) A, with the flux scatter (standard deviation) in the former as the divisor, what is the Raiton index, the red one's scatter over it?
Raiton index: 0.68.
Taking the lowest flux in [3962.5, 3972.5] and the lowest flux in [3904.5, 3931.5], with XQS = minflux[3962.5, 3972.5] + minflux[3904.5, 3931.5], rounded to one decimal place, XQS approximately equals 40.2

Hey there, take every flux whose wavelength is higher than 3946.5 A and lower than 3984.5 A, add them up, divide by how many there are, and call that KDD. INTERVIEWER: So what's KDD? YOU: 20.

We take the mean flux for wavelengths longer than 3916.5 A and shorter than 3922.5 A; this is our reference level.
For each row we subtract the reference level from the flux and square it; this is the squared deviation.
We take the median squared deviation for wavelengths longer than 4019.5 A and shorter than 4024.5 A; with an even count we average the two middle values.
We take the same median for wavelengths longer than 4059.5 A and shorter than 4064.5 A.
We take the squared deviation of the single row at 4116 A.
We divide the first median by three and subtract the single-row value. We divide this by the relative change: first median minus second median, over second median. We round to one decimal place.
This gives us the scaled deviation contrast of 4.8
